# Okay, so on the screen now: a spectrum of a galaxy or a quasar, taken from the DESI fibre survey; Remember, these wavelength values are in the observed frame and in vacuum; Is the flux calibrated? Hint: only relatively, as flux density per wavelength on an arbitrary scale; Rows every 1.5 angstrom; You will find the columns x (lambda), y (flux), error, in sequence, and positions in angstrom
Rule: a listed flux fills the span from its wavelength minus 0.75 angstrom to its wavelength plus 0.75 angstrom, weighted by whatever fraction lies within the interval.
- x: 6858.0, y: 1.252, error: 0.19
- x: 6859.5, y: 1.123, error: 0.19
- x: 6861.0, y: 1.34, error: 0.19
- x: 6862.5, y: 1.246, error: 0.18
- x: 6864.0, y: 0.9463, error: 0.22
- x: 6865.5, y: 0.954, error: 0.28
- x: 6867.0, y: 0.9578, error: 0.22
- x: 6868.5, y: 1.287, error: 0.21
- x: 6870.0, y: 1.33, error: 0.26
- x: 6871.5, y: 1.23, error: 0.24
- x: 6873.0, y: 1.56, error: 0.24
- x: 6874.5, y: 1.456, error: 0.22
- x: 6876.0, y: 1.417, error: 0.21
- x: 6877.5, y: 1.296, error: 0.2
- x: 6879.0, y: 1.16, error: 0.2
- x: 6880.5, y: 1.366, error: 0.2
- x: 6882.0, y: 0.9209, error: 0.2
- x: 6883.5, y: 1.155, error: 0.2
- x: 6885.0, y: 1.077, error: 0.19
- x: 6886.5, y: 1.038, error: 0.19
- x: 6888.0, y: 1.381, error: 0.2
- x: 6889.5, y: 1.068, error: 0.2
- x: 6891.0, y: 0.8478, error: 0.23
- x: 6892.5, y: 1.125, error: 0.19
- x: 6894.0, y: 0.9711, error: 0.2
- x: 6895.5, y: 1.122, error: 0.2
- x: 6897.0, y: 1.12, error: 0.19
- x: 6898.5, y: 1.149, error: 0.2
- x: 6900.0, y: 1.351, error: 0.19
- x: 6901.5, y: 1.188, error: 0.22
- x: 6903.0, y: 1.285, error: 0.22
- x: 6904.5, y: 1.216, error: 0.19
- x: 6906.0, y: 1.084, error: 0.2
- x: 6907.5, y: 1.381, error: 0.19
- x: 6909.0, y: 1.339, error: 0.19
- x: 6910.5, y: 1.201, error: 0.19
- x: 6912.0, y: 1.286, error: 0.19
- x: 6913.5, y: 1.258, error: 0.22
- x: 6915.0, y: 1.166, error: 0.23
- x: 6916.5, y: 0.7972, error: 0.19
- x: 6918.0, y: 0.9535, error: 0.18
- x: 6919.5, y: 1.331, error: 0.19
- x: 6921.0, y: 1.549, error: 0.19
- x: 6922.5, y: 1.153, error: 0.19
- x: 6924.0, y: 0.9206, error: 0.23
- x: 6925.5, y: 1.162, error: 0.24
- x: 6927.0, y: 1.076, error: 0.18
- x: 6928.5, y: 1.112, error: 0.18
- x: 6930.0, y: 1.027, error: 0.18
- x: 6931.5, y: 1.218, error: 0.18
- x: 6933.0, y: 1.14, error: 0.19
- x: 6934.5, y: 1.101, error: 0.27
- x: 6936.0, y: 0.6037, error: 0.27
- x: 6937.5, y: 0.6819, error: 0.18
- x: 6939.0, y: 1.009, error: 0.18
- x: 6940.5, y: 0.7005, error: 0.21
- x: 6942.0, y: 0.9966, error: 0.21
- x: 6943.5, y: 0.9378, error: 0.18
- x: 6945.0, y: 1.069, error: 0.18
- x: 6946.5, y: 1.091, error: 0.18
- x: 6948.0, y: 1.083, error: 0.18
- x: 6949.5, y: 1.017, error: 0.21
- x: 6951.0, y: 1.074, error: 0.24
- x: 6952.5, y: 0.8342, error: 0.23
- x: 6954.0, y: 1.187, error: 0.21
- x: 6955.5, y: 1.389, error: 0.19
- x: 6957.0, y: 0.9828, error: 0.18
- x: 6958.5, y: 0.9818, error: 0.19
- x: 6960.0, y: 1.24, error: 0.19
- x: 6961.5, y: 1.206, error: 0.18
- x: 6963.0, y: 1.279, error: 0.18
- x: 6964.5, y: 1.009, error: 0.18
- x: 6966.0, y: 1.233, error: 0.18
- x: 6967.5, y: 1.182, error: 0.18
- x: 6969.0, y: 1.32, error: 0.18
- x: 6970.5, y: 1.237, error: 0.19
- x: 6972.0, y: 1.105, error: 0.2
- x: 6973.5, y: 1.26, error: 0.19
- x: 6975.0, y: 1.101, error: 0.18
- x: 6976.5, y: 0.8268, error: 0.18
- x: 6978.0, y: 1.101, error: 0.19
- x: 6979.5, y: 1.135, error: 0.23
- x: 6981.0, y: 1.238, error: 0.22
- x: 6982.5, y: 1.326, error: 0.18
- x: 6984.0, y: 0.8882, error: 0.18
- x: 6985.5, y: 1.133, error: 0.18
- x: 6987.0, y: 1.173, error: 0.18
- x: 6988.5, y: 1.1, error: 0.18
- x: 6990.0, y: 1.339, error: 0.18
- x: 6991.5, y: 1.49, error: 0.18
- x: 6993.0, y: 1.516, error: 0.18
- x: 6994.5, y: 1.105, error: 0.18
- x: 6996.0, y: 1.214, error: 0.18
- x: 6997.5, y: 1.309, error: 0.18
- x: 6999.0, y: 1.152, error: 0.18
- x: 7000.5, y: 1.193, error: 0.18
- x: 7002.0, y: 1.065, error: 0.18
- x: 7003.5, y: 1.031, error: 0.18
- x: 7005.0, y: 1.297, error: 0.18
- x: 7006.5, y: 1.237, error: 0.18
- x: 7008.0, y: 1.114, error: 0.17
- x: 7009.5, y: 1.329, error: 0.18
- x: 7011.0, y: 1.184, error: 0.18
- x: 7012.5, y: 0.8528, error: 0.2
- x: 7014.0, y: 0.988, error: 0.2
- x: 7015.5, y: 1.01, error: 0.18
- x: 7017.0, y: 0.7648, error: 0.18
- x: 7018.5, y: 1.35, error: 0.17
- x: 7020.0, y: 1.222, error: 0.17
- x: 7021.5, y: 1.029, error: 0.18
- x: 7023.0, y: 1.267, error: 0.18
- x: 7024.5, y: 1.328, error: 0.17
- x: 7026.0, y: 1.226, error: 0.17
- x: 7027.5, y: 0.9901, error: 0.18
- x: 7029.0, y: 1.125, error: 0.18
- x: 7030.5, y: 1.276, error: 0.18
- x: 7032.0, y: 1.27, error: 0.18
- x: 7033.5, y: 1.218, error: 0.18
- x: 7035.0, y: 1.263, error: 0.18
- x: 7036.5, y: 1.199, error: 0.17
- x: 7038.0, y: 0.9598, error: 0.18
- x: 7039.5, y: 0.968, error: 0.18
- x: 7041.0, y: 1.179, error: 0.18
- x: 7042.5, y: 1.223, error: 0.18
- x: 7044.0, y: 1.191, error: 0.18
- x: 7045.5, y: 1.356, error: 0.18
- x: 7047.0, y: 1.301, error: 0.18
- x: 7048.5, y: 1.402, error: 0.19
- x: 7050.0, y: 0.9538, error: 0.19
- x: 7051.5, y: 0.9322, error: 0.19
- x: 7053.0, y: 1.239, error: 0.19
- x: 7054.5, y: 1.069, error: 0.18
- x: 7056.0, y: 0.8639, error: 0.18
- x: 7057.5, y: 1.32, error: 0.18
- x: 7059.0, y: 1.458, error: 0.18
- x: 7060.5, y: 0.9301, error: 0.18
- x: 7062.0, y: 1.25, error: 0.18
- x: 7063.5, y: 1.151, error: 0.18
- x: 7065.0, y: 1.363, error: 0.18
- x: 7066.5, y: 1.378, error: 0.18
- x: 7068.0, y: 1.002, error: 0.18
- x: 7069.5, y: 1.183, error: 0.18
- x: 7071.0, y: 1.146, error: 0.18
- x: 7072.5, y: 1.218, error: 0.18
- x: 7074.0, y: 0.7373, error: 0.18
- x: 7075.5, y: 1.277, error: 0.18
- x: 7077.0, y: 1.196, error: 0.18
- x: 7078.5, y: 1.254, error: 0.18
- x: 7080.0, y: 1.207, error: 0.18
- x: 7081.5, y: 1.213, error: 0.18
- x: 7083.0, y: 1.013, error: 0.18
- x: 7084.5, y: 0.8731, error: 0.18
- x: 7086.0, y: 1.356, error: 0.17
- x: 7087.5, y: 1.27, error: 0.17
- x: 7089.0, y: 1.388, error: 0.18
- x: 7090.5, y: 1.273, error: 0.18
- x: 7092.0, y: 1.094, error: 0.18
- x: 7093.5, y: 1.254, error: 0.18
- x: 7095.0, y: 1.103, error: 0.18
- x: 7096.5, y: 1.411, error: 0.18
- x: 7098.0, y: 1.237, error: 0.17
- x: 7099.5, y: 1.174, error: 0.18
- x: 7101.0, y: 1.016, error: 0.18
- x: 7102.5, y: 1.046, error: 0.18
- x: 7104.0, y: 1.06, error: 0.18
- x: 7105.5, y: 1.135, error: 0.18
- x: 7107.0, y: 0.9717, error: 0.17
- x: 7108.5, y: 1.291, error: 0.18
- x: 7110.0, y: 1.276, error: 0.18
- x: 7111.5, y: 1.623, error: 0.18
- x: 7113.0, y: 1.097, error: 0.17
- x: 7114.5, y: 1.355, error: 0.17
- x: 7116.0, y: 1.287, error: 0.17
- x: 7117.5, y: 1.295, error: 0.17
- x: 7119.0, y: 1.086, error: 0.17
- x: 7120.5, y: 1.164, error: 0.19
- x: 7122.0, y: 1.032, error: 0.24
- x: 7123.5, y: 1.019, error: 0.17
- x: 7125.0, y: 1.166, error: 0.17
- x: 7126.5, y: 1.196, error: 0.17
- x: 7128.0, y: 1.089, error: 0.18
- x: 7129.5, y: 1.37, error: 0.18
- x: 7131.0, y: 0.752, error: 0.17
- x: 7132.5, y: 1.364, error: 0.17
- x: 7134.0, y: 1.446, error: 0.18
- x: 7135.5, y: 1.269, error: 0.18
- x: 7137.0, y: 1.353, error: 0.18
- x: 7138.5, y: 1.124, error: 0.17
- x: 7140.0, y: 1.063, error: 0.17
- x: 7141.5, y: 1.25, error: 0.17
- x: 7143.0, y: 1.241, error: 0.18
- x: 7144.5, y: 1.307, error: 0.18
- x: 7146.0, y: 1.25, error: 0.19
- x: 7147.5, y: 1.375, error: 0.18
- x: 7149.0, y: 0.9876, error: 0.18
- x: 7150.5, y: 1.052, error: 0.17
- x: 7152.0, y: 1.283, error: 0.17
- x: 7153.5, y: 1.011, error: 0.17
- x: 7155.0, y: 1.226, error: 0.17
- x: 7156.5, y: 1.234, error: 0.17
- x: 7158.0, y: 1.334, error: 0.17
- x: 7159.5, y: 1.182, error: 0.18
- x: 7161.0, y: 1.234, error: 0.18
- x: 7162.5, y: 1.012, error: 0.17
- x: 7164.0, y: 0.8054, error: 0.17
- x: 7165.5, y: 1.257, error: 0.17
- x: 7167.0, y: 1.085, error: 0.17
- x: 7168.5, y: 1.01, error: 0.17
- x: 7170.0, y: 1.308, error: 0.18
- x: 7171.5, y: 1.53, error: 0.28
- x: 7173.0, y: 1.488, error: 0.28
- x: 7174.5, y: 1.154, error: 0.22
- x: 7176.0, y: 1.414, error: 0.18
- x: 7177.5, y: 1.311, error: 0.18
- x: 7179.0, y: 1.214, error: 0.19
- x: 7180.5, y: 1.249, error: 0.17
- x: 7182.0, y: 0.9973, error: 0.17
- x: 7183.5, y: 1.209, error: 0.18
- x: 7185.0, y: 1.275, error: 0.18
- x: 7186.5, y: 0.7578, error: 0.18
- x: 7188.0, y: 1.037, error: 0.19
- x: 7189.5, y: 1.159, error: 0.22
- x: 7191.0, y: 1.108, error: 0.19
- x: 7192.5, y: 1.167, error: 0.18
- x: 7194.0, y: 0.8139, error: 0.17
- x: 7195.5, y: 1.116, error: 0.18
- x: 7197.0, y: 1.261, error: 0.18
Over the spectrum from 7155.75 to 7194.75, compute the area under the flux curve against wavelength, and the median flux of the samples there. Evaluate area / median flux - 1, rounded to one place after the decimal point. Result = 37.1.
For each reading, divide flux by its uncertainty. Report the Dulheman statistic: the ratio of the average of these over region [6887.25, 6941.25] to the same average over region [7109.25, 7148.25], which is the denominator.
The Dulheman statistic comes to 0.81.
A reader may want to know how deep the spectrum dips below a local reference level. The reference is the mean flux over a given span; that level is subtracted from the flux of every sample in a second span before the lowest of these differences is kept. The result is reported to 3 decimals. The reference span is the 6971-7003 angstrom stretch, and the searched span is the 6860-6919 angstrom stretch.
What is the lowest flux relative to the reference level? -0.382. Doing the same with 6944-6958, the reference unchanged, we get -0.345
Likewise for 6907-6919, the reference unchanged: -0.382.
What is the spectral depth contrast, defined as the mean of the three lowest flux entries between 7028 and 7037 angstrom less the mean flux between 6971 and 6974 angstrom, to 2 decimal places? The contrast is 0.00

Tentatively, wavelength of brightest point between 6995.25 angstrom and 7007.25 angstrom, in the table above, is 6997.5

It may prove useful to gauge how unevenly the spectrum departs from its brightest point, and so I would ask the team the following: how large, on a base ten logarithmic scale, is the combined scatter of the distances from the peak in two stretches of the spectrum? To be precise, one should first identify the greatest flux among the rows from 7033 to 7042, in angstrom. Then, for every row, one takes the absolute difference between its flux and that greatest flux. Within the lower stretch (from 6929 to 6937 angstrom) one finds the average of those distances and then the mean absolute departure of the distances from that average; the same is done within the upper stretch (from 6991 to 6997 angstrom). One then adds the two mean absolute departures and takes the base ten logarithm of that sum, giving -0.631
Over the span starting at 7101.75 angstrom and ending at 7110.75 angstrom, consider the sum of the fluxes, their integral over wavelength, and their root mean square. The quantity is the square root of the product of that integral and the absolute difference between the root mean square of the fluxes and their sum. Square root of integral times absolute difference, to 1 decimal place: 7.6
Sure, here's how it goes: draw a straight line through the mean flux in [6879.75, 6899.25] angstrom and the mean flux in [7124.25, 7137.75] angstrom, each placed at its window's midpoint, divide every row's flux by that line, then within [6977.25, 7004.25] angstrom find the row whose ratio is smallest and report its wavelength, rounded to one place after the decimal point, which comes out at 6984.0 angstrom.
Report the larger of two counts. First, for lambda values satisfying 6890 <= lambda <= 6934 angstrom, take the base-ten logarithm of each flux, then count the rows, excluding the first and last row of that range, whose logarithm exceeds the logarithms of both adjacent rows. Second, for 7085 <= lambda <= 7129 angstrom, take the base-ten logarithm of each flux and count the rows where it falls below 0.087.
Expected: 16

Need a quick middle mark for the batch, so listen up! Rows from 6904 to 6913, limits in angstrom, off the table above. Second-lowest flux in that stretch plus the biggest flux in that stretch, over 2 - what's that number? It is 1.29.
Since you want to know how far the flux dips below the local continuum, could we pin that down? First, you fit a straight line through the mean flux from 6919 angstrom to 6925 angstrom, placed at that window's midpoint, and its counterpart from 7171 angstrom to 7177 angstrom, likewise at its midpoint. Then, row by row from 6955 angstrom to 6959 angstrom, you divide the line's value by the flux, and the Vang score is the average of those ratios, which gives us 1.16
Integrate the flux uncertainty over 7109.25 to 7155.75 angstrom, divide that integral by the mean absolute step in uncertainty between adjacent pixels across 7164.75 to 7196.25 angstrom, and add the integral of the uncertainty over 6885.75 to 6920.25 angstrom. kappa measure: 477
